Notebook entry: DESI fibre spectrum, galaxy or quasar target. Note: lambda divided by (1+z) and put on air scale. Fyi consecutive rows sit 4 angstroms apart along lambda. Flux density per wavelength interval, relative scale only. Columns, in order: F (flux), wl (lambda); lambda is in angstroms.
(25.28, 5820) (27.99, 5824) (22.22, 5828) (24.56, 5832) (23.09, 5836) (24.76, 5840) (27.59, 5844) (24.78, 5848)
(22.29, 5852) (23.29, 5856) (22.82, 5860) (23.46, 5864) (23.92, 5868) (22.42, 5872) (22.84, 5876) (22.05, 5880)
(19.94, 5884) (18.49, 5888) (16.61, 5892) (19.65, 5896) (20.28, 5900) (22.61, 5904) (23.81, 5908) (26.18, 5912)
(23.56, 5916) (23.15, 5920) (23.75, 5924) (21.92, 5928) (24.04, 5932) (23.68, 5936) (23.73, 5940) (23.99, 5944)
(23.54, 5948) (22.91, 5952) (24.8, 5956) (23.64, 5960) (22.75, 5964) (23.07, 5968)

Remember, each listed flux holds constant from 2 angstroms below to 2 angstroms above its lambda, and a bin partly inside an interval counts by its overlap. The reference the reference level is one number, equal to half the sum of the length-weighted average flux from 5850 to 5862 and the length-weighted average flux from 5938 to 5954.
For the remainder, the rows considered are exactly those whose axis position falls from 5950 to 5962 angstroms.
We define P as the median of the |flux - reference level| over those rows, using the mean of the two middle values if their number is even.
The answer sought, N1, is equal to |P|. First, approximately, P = 0.5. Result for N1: 0.5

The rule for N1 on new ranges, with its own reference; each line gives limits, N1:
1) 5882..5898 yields 4.1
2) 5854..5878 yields 0.3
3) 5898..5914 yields 1.8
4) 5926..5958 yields 0.7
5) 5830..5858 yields 1.4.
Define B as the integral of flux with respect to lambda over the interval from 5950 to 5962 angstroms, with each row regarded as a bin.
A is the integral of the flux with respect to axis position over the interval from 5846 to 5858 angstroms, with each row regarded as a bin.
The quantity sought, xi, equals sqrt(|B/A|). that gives 1.007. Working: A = 281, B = 285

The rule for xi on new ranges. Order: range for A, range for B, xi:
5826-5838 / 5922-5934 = 0.999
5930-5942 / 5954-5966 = 0.998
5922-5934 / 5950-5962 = 1.012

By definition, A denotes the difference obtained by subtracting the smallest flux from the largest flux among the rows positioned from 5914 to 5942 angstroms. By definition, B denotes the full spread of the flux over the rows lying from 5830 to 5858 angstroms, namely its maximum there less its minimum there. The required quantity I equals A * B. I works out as 11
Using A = 2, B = 5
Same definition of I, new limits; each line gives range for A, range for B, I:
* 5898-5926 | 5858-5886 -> 23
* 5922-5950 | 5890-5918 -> 20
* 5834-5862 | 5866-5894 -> 39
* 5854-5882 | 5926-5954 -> 4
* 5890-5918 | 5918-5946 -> 20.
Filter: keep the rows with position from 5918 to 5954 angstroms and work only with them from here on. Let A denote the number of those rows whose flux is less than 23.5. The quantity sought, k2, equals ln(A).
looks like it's 1.1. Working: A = 3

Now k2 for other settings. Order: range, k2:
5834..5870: 1.6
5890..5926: 1.6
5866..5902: 2.1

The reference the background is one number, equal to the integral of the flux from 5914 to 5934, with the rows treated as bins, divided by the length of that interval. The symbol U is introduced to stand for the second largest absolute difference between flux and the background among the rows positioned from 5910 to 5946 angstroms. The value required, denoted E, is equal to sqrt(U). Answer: 1.2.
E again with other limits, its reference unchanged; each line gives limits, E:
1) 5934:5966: 0.8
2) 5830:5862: 1.2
